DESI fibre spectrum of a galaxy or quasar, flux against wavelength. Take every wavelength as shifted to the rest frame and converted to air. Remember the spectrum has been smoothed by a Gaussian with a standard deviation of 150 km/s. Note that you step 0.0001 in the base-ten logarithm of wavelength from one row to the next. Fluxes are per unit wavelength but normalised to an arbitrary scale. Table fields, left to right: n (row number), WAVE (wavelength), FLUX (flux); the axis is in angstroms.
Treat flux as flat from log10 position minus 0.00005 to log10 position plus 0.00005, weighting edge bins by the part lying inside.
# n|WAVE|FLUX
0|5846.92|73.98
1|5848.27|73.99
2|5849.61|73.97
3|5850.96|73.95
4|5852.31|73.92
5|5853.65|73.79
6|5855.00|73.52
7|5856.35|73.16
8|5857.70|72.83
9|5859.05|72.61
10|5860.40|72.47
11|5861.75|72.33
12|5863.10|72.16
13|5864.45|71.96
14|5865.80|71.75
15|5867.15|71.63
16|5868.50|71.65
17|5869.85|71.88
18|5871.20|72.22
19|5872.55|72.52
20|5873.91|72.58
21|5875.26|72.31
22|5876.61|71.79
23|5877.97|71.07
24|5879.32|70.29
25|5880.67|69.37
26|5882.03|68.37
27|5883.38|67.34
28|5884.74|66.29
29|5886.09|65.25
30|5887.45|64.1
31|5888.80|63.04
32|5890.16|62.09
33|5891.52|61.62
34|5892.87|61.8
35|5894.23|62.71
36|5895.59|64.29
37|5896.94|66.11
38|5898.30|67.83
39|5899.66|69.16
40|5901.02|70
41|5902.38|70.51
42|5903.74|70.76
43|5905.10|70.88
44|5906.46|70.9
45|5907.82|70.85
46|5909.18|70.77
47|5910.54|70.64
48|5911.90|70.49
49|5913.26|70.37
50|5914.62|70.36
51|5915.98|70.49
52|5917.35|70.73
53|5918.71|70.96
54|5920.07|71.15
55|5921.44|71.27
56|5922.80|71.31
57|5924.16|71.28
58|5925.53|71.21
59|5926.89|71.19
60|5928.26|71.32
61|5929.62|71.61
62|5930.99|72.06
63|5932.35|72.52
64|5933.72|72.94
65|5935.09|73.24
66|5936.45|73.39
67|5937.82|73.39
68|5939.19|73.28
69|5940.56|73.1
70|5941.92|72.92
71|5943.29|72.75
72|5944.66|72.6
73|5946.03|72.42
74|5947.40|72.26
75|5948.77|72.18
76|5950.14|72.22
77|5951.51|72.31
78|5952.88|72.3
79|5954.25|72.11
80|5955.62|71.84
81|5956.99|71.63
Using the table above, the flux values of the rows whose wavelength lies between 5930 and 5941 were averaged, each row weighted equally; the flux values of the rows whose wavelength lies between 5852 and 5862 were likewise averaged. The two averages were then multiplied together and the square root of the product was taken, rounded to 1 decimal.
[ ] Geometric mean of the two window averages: 73.0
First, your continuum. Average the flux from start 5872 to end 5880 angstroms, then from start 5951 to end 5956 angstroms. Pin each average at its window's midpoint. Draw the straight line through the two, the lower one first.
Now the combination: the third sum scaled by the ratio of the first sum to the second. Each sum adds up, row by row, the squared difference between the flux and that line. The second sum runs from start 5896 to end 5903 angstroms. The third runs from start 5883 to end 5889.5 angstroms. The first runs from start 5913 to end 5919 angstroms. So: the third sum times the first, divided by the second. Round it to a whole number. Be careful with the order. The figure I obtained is 36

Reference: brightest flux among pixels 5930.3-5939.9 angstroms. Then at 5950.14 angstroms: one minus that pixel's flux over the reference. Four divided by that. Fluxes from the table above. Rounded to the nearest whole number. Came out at 251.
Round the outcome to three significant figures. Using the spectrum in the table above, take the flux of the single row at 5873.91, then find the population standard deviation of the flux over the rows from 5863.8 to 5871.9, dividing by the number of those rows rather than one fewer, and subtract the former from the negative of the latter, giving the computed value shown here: -72.8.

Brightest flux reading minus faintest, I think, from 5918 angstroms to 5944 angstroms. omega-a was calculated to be 2.4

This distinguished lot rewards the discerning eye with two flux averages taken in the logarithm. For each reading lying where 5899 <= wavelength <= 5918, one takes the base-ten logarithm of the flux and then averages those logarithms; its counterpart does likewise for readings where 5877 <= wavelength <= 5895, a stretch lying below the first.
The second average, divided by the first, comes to 0.98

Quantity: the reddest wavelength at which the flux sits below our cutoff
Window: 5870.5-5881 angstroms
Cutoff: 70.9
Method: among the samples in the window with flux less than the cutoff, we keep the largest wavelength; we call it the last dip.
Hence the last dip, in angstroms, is 5880.67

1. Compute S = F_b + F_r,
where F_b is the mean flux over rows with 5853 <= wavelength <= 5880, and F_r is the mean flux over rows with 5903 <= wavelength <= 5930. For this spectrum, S 143.2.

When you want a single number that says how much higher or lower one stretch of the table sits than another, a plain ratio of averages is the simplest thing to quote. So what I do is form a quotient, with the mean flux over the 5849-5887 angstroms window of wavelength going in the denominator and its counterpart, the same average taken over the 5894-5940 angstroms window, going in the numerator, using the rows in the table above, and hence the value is 0.99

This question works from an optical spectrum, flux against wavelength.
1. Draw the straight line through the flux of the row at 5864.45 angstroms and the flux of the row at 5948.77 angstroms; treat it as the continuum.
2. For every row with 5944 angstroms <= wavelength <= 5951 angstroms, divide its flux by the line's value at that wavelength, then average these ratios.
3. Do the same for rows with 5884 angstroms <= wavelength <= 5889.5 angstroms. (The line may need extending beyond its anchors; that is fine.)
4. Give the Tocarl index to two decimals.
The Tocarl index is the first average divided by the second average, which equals 1.12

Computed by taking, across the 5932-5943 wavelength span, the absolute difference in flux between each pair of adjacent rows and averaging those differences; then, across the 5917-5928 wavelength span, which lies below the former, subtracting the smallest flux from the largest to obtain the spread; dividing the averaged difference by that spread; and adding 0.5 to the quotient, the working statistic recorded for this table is 0.83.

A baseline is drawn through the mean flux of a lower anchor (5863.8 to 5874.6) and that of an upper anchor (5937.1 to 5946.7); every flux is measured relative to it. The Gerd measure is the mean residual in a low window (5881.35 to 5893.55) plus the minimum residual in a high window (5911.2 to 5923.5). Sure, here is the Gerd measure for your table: -10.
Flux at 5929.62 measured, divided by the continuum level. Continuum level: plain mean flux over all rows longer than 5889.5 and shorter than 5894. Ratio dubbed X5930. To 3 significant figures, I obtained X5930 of 1.16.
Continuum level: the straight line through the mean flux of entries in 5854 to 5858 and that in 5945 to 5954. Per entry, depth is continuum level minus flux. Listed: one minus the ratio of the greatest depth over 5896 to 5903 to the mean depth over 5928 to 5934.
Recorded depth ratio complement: -17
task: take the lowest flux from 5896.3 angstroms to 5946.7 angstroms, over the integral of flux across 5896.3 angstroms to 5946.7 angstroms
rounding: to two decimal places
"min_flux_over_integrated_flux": 0.02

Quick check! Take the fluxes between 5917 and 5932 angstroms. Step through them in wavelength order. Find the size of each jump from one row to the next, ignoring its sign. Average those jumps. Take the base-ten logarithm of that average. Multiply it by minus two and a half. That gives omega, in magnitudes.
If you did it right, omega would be 2.0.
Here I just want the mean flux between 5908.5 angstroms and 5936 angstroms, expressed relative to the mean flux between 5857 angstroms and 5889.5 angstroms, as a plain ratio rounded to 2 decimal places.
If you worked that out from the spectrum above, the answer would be 1.01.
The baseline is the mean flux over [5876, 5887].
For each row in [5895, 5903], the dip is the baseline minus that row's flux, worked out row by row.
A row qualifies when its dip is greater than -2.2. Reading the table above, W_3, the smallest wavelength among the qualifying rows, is 5895.59 angstroms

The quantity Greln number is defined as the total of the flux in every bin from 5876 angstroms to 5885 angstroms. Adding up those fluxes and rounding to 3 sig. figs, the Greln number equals 485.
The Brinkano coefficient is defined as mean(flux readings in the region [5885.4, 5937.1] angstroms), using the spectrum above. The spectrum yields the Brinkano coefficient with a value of 69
